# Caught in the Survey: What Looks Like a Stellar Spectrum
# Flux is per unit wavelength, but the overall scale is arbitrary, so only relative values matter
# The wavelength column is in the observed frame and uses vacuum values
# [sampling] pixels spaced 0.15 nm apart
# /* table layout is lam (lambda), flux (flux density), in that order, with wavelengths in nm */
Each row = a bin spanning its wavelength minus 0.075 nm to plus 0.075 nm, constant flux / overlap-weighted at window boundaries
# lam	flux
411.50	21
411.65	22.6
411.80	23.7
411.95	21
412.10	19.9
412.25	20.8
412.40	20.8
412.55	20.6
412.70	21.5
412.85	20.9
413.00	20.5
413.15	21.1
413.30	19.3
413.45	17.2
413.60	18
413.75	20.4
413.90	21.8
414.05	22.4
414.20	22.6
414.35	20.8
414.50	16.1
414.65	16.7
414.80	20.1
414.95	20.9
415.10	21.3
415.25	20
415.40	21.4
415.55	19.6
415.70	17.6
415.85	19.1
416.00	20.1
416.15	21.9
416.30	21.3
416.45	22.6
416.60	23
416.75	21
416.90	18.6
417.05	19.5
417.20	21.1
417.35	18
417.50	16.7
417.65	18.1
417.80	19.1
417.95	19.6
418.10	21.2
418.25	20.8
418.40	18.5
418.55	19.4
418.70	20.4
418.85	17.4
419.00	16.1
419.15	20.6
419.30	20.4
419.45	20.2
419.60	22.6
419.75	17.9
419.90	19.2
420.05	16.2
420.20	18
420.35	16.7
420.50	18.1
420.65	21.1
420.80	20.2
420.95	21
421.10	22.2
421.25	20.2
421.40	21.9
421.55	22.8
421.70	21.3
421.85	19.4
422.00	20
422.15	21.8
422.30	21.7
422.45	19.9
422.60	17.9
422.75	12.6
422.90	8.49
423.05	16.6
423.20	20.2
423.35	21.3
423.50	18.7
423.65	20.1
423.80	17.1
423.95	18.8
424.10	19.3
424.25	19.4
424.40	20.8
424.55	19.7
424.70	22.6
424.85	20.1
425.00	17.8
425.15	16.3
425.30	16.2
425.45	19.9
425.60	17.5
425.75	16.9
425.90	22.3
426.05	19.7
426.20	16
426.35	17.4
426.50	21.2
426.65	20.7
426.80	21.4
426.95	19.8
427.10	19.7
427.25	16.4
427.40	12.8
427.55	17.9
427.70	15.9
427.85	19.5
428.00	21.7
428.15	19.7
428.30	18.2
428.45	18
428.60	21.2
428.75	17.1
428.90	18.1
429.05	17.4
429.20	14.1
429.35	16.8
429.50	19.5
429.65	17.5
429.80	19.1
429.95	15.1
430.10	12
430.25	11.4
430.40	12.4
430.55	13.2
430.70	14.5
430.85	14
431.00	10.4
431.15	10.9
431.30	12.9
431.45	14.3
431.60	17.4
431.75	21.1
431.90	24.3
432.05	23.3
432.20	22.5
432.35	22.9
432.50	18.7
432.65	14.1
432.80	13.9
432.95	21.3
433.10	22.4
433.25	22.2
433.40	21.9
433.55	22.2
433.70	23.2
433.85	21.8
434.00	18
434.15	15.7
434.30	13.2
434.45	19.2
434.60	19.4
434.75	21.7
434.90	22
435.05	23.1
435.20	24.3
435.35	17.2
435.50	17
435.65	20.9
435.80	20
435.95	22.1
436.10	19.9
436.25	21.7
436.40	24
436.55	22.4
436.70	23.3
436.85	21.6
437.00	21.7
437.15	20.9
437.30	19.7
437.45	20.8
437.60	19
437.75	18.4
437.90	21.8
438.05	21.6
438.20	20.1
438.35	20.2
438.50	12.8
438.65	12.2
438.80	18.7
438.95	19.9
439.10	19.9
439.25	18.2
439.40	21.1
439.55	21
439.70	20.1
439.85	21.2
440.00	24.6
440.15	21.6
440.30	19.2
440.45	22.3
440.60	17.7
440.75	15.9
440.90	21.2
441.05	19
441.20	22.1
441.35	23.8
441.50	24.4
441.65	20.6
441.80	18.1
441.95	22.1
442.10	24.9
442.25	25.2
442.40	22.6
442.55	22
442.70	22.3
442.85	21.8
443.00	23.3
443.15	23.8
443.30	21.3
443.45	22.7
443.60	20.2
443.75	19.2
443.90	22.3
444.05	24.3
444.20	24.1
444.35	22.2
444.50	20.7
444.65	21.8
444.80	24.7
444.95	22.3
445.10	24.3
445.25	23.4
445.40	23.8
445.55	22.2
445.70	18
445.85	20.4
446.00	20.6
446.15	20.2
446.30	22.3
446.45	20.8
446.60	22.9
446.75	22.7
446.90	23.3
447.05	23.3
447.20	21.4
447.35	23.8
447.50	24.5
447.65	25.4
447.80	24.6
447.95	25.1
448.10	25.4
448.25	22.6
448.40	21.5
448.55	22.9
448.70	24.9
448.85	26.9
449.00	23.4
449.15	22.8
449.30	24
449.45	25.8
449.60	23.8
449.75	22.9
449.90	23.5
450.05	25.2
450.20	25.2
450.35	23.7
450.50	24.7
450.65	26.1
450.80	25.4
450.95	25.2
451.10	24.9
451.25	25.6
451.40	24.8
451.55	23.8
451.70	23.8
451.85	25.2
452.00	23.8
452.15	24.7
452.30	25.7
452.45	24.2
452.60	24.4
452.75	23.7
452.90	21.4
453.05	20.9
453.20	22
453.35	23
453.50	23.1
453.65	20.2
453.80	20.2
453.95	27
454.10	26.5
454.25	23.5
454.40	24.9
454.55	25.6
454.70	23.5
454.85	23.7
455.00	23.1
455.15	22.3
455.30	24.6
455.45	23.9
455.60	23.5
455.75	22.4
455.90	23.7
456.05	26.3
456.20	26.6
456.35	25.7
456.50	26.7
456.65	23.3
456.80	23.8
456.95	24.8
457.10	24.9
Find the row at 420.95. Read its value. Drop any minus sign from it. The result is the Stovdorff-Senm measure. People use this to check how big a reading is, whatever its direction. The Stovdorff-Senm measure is 21.0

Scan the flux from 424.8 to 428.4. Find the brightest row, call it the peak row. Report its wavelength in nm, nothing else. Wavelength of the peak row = 425.90 nm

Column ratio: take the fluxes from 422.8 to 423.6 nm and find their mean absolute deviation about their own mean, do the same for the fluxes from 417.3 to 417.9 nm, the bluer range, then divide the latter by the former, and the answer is 0.2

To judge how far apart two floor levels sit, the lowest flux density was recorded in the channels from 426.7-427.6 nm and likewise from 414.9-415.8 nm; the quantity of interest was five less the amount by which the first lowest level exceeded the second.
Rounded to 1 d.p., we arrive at 9.8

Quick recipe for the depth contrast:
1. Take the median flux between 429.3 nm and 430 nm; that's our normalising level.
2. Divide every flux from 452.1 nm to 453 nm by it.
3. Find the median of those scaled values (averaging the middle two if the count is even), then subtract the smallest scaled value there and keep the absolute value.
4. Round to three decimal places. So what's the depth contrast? 0.166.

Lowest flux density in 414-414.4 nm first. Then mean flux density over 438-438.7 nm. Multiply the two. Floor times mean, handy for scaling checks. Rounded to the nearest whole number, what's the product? 362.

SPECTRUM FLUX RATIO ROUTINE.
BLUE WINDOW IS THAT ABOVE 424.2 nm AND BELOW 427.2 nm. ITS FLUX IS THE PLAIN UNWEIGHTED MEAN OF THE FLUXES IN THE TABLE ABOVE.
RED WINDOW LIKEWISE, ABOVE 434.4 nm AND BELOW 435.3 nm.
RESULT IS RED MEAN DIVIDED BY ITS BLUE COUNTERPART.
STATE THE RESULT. 1.12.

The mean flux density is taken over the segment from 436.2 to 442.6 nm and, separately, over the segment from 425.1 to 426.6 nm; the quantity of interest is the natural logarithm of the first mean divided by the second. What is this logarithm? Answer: 0.12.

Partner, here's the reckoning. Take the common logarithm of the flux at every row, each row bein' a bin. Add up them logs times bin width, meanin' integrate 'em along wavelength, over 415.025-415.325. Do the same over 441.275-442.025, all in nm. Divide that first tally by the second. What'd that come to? 0.39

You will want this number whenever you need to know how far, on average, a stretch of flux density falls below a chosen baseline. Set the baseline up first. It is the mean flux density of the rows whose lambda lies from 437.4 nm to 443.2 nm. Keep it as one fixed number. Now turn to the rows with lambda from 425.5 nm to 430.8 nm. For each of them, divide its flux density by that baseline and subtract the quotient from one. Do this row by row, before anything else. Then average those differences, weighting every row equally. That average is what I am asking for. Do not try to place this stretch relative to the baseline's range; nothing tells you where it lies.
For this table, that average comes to 0.15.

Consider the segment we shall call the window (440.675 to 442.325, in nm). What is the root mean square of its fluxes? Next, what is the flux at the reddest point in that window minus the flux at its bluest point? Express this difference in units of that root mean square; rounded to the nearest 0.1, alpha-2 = 0.4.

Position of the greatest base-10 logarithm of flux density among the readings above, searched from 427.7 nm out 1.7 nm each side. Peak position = 428.00 nm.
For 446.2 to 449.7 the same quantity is 448.85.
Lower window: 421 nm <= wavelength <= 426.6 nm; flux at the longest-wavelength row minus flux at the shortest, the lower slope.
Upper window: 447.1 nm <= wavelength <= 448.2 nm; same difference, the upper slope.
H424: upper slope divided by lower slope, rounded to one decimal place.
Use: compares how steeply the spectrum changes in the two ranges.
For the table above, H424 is -4.0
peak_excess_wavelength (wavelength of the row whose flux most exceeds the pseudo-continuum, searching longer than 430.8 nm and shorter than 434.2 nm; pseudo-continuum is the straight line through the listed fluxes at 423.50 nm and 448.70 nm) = 431.90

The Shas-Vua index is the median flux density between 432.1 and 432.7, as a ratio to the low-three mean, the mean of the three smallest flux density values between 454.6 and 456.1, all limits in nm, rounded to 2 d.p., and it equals 0.91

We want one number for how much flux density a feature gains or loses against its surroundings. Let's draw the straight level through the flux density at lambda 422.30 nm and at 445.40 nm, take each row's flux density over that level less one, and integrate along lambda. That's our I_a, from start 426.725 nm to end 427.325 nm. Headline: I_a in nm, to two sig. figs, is -0.076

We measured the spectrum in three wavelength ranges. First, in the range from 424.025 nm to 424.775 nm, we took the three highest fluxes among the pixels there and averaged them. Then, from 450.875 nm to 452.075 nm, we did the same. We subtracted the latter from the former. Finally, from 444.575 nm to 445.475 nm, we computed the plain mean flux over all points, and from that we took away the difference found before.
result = 28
